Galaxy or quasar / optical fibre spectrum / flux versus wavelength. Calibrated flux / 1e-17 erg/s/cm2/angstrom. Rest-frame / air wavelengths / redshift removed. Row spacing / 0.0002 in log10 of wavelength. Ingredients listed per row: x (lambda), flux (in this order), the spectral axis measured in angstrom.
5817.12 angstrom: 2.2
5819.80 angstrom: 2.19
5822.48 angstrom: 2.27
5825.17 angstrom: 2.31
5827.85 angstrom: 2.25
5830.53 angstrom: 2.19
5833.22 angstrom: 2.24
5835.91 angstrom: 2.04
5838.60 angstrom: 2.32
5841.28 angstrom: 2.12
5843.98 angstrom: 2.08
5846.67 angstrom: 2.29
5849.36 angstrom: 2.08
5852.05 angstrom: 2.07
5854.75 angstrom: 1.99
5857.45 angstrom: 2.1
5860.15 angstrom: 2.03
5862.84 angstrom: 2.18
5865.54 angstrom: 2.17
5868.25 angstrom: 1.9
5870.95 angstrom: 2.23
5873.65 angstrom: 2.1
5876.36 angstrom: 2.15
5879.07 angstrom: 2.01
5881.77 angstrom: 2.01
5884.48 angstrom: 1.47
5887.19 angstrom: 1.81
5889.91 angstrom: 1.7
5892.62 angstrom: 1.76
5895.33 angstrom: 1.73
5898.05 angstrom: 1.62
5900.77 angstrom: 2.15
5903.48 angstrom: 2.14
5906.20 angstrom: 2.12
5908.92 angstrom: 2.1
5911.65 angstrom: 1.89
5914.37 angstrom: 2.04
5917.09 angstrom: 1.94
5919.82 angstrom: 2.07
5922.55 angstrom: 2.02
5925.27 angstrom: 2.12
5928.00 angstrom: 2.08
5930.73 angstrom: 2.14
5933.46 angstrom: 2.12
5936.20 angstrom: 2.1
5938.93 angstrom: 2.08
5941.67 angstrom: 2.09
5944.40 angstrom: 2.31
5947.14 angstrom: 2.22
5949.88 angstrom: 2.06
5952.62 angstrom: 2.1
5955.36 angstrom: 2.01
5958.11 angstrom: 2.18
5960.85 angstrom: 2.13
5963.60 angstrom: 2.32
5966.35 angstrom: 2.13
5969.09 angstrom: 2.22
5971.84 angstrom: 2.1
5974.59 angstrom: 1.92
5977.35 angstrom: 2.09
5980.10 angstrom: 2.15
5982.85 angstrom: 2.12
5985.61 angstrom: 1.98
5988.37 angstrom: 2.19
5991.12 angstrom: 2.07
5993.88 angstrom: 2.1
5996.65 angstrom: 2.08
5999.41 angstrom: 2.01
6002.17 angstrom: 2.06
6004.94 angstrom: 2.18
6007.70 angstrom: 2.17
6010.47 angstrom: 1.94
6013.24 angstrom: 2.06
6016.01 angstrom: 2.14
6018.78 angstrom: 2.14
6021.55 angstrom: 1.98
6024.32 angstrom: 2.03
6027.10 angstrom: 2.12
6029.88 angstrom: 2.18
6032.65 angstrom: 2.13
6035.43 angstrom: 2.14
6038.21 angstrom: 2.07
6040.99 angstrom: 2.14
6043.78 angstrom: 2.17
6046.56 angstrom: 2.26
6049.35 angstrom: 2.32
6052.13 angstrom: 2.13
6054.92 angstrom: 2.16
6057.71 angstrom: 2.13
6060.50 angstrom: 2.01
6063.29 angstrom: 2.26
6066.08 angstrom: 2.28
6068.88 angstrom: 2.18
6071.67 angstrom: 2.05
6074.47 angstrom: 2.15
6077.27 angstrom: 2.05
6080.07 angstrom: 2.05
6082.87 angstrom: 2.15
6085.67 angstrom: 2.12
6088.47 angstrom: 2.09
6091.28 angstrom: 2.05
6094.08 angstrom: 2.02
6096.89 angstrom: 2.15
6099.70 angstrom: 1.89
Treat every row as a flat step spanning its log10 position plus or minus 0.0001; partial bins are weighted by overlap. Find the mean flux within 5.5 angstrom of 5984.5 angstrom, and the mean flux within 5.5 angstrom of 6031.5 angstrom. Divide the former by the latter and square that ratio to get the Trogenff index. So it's 0.97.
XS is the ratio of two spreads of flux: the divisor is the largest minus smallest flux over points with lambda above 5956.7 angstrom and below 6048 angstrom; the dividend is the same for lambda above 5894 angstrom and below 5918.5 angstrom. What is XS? 1.3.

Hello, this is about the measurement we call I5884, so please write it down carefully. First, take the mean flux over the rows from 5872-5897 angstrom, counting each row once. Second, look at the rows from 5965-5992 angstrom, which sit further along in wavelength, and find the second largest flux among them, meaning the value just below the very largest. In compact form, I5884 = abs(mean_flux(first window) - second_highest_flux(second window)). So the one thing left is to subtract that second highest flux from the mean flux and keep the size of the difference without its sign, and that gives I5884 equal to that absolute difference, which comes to 0.33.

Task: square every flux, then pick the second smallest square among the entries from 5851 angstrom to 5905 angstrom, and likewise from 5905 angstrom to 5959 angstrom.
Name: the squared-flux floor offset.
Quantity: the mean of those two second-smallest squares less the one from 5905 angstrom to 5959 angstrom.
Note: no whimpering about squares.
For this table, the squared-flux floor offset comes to -0.57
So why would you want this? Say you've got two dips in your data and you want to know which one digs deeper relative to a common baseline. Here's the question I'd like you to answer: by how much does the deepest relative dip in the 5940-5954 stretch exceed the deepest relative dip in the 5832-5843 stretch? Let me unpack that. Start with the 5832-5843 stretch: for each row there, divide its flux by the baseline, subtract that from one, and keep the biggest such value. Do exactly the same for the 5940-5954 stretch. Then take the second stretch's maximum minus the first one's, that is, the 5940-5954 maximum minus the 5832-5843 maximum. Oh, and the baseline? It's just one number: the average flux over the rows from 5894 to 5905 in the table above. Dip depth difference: -0.01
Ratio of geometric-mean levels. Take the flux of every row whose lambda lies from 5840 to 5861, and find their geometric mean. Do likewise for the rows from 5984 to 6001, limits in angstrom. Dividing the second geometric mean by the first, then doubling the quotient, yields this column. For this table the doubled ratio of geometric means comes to 1.98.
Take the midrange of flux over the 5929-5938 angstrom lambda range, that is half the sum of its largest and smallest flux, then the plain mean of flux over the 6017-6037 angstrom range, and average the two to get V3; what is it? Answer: 2.11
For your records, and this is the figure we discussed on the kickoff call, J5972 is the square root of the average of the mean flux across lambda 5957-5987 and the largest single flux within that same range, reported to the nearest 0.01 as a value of 1.49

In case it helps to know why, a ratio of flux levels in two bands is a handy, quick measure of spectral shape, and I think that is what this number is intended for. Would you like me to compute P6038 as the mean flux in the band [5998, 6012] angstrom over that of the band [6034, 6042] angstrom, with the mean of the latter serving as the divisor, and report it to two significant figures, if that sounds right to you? 0.98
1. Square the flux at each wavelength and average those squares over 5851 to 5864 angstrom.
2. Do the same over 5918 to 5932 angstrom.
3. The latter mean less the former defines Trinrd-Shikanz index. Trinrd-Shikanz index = 0.0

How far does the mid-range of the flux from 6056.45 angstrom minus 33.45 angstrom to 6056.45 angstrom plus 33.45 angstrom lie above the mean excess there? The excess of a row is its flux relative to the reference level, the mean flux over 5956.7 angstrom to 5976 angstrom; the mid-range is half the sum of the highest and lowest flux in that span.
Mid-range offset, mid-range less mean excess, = 2.17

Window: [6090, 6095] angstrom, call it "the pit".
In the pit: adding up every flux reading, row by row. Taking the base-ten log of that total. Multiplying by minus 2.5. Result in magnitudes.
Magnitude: -1.52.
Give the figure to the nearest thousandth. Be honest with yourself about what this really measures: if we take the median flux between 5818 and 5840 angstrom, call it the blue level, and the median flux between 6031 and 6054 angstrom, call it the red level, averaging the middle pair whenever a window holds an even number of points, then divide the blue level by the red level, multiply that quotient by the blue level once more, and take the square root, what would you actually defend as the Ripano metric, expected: 1.535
